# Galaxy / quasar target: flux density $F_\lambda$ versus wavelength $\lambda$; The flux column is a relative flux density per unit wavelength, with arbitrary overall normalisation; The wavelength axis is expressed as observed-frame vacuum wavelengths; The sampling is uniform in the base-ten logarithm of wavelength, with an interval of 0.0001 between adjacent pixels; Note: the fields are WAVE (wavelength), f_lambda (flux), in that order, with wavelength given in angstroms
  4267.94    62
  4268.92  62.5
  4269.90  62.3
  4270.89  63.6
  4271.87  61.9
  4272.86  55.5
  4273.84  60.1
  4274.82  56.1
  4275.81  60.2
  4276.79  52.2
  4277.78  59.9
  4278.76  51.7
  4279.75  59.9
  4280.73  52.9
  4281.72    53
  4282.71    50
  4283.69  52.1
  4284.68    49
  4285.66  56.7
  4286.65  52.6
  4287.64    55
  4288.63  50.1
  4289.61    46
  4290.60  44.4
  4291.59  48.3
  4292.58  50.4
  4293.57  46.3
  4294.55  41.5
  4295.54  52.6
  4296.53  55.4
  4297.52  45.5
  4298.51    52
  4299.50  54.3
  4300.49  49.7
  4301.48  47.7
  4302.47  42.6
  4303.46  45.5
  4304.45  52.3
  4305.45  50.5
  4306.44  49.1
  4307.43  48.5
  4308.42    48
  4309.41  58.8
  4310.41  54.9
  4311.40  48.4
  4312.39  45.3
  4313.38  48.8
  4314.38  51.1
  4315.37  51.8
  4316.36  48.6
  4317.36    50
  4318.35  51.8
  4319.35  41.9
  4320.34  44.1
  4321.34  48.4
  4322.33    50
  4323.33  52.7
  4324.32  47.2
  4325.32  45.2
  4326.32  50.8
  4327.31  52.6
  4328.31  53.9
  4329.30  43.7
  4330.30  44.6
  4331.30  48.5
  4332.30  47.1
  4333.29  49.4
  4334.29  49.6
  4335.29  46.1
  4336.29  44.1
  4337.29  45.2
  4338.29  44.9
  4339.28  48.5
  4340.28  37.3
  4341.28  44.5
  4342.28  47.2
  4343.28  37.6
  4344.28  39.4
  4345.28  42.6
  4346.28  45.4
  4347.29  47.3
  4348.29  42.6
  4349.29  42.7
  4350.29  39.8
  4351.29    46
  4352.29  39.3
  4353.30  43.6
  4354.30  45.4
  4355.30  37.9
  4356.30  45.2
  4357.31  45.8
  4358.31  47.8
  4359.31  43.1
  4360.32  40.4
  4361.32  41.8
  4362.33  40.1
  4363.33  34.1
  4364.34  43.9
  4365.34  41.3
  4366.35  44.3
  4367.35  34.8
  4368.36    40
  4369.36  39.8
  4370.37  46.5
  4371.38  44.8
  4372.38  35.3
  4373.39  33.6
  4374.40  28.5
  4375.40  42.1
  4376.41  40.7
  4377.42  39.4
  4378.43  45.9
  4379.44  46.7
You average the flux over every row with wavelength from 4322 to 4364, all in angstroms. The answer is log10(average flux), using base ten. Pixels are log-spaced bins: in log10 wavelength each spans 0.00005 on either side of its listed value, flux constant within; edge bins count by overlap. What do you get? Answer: 1.65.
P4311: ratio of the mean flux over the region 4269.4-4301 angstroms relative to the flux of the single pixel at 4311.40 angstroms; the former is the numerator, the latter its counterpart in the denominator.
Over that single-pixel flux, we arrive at 1.10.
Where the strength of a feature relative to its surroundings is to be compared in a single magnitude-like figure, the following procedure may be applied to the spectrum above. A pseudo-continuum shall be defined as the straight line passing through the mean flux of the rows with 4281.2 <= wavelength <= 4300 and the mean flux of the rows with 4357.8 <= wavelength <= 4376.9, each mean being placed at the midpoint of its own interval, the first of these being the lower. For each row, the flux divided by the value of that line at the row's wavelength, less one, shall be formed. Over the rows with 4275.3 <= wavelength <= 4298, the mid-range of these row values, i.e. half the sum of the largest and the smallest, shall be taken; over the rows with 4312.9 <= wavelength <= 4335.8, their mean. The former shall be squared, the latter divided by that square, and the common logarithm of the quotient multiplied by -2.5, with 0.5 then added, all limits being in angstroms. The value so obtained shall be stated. -9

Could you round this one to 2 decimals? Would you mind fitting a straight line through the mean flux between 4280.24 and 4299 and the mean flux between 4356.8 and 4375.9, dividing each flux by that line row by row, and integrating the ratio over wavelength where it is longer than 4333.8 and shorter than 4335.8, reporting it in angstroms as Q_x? 2.15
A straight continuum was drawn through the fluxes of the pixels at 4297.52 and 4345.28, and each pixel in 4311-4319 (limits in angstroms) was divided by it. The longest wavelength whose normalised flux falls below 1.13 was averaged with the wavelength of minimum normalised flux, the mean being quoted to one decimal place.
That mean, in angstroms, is 4314.9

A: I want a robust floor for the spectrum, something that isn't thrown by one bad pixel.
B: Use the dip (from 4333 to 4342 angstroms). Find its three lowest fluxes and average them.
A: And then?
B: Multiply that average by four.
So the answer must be 168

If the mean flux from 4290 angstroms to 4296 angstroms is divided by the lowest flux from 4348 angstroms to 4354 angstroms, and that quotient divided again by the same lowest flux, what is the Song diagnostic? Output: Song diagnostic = 0.031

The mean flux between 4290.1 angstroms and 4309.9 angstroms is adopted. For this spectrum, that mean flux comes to 49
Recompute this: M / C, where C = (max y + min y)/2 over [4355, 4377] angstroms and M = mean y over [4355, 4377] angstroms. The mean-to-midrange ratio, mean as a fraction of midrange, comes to 1.063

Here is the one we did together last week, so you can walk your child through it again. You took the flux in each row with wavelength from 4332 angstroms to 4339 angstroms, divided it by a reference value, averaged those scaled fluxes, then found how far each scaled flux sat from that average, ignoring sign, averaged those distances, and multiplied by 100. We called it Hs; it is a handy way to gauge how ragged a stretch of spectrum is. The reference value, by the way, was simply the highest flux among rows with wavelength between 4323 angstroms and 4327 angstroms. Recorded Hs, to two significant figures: 3.4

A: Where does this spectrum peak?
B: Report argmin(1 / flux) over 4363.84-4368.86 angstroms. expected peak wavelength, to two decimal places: 4366.35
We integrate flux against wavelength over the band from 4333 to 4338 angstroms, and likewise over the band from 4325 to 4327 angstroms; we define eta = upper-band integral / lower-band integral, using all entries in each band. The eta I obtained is 2.4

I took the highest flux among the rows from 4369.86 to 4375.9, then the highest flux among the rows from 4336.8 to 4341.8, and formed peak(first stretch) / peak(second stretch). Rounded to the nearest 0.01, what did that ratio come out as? 0.96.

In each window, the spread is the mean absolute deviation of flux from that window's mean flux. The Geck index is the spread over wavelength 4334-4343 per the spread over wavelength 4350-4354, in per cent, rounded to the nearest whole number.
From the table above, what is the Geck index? 87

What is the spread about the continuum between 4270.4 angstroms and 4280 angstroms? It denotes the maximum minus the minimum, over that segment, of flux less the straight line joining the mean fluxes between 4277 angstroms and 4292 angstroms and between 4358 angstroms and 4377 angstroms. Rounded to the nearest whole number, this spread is 11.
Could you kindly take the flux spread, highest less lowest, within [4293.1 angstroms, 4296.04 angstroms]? 11.1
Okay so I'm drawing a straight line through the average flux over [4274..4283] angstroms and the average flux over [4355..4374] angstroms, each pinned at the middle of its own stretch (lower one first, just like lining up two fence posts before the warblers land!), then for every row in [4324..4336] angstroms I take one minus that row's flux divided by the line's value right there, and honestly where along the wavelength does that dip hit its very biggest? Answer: 4329.30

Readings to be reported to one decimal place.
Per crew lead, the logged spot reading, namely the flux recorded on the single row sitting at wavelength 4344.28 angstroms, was 39.4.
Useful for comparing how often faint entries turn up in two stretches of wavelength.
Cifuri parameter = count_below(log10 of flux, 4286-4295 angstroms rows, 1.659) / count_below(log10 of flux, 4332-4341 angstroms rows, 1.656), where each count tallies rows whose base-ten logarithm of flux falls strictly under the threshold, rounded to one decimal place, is 0.5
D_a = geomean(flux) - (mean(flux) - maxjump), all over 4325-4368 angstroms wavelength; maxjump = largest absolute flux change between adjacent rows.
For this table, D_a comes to 11.0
